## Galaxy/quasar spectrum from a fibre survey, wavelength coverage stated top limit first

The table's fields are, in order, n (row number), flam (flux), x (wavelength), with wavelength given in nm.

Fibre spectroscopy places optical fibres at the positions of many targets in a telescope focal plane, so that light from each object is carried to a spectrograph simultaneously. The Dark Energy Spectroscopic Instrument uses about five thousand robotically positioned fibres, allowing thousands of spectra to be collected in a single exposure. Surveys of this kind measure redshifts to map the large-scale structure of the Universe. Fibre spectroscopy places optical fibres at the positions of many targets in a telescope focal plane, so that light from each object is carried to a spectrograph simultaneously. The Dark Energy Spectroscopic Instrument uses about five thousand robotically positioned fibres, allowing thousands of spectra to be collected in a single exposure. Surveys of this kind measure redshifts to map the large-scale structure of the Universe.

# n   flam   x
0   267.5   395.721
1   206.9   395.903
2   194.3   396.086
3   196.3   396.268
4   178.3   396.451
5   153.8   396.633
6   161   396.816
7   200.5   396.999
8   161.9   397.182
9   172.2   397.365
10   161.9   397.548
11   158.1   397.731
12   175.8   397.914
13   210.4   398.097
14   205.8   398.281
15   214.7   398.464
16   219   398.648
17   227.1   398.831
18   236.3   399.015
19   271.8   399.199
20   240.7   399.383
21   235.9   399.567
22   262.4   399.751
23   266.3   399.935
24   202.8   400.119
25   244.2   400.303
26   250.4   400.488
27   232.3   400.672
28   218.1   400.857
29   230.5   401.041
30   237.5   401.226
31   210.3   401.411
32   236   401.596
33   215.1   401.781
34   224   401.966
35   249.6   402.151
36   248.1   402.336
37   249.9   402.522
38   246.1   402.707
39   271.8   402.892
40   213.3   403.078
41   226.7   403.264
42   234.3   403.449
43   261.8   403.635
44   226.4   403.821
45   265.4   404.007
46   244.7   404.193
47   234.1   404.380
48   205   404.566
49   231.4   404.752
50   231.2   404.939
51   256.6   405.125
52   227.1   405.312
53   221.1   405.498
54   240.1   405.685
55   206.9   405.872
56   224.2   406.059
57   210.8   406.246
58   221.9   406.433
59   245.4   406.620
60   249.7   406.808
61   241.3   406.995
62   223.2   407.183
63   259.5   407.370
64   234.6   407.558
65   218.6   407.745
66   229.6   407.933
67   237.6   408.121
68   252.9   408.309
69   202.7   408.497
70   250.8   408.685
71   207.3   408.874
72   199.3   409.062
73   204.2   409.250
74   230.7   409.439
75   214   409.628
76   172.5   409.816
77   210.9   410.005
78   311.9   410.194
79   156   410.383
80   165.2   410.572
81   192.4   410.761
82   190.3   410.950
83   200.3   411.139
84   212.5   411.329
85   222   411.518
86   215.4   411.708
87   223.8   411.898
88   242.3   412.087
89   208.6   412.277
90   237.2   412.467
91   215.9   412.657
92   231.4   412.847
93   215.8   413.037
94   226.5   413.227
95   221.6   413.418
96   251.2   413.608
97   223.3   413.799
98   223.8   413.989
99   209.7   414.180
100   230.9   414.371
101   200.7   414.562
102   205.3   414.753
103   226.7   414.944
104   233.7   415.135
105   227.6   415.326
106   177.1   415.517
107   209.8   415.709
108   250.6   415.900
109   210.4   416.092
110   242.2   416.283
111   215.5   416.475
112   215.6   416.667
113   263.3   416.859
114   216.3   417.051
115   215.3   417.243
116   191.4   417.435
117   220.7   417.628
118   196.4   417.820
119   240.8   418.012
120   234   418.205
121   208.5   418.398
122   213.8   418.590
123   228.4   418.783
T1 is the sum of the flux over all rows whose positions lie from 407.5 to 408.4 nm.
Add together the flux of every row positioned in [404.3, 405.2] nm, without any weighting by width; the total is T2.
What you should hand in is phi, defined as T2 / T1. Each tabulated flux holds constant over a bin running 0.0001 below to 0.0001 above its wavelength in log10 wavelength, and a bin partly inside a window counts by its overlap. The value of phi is 1.0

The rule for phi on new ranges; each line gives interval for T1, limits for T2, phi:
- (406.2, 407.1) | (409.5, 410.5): 0.9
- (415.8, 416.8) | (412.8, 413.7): 1.0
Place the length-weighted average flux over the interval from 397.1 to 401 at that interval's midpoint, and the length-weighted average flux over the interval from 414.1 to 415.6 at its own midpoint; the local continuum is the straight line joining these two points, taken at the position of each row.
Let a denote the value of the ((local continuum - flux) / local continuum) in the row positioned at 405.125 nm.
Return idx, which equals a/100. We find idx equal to -0.0018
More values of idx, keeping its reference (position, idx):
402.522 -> -0.0015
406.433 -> -0.0003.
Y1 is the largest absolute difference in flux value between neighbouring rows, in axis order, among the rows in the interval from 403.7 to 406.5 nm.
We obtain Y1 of 39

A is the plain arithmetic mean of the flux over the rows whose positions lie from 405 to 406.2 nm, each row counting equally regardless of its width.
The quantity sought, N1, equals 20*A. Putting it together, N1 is 4587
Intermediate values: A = 229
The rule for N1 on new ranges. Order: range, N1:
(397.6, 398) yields 3339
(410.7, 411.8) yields 4110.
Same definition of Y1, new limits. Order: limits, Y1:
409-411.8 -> 156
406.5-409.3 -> 50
